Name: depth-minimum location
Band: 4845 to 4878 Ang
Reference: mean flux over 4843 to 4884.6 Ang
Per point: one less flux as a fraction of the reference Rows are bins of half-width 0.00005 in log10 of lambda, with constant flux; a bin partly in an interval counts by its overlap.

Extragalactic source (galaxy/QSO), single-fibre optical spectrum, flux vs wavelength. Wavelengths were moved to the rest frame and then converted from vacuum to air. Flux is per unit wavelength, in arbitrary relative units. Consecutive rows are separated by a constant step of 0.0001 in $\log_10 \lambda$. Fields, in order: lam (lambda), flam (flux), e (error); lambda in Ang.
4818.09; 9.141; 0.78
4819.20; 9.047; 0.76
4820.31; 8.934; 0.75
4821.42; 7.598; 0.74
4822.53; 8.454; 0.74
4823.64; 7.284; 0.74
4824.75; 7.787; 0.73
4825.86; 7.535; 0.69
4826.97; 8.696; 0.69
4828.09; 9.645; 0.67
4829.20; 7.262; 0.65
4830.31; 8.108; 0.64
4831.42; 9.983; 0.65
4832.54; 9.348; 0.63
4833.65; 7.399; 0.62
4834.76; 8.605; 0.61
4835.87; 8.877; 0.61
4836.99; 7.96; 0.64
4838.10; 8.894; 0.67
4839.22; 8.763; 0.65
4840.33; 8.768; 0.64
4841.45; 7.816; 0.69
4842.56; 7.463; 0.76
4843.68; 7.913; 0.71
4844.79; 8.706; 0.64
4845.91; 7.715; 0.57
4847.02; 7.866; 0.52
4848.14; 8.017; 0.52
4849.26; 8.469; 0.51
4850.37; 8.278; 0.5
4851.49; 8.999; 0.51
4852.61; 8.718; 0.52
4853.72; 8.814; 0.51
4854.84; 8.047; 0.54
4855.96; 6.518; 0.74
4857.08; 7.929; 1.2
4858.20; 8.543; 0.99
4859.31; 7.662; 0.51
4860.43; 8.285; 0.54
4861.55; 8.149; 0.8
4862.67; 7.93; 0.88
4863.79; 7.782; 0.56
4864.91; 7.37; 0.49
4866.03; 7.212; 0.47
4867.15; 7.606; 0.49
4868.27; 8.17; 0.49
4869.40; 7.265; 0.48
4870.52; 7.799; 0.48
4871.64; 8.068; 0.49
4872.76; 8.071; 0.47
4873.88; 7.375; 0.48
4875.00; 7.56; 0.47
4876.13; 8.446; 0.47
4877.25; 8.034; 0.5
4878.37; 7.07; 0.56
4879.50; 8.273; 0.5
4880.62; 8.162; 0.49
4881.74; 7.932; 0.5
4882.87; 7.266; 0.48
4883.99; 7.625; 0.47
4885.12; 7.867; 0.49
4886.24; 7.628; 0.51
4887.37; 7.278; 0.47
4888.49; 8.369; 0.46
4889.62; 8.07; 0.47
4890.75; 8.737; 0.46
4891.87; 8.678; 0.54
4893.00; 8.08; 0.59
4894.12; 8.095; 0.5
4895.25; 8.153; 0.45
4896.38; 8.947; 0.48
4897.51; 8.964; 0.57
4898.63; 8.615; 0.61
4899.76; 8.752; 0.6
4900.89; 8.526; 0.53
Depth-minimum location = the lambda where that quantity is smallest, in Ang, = 4851.49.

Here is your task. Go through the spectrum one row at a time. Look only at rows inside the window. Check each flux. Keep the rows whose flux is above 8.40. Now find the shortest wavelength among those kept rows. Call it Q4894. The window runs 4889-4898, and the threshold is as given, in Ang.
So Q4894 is 4890.75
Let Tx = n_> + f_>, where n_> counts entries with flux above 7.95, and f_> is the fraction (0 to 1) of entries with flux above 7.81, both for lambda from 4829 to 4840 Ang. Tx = 9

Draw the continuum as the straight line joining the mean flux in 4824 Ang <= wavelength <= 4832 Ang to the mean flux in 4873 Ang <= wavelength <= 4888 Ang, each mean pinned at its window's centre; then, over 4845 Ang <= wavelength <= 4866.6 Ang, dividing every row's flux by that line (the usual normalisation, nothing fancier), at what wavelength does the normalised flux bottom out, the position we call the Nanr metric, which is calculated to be 4855.96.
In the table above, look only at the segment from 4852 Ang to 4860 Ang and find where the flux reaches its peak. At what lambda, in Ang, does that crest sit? 4853.72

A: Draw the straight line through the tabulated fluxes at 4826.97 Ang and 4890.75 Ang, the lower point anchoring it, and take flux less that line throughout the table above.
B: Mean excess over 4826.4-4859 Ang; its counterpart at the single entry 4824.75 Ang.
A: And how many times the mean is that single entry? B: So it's 2.5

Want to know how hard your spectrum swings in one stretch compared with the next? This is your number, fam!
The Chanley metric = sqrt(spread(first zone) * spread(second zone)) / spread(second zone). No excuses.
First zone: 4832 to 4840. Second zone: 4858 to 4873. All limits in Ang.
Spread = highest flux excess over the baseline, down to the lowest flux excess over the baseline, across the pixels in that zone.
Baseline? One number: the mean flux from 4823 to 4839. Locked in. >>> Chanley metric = 1.21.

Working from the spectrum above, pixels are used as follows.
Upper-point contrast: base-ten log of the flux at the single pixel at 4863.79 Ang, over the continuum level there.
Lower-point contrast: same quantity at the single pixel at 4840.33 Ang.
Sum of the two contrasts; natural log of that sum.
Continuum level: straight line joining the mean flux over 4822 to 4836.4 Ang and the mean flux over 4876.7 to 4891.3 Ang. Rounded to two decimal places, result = -4.63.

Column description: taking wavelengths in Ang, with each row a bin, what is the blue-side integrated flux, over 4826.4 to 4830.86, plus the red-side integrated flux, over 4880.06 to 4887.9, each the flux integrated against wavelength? 98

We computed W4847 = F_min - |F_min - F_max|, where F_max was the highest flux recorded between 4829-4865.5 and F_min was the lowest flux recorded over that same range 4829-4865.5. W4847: 3.1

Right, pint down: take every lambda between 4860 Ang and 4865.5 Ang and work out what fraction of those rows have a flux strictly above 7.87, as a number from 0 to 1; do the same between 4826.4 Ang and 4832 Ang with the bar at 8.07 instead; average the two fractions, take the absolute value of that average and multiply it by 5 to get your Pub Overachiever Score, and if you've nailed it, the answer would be 3.5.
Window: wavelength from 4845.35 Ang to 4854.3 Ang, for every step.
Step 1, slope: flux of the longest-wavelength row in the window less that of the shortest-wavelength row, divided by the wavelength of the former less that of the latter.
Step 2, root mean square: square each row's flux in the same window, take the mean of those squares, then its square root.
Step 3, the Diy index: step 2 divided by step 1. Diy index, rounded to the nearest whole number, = 59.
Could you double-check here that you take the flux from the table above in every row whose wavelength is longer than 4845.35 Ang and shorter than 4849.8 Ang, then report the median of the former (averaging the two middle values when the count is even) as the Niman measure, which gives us 7.94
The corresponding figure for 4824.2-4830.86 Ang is 7.95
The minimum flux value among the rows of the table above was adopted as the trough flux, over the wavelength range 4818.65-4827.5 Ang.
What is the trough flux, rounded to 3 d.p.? 7.284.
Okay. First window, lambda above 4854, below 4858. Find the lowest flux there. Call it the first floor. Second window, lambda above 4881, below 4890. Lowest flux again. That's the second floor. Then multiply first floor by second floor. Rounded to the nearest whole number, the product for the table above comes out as 47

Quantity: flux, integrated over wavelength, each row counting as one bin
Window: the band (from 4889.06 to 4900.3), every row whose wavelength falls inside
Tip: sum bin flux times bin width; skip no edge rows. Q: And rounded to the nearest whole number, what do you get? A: 96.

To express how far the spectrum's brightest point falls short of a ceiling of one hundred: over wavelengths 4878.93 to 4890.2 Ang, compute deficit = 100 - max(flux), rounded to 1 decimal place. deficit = 91.6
